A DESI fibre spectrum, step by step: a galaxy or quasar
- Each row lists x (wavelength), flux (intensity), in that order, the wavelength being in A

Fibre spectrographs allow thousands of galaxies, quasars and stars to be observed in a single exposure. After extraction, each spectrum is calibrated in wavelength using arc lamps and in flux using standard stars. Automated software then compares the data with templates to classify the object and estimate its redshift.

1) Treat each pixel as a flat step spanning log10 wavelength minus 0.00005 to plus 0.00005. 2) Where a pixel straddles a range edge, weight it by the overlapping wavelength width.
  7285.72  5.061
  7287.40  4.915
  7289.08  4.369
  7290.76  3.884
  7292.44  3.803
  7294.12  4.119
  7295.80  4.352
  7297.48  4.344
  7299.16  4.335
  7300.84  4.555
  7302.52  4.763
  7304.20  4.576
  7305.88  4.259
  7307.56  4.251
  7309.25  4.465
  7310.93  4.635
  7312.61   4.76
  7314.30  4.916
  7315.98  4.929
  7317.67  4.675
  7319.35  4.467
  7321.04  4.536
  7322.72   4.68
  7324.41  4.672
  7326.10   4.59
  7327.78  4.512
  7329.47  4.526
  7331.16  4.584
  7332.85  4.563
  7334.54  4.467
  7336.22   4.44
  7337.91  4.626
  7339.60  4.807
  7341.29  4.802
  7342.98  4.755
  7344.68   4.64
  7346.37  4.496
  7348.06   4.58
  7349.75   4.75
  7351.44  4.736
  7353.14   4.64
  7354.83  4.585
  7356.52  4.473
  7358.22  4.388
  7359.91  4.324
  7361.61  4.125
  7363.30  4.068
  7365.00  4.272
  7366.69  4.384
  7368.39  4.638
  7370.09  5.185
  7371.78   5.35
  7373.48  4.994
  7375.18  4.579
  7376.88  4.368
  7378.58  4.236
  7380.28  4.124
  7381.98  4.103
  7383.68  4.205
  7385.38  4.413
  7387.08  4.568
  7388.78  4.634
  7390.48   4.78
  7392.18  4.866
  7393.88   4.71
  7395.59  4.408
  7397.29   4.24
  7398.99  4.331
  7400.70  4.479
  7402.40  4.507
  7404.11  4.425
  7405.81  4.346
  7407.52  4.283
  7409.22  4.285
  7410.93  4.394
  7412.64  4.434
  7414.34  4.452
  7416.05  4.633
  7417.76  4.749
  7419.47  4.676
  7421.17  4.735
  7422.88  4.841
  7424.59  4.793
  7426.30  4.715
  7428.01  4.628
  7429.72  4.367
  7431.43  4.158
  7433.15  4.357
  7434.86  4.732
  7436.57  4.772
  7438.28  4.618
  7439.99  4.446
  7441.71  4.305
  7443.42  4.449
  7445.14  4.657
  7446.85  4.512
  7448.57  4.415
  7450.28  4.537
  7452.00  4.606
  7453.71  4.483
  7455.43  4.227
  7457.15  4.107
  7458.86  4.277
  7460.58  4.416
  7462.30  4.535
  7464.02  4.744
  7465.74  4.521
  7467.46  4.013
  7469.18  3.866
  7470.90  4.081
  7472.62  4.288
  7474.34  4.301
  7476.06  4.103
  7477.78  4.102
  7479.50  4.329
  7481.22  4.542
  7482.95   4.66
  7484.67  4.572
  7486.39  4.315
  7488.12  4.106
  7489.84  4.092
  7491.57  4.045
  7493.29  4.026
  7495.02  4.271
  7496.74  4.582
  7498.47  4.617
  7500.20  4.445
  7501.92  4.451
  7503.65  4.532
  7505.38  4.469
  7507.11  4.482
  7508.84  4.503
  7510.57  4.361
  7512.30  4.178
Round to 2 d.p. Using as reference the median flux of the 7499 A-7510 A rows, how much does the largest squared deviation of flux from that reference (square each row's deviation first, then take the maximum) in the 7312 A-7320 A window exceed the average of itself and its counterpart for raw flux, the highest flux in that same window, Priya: -2.36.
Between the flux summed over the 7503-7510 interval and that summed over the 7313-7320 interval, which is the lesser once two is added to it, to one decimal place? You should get 20.0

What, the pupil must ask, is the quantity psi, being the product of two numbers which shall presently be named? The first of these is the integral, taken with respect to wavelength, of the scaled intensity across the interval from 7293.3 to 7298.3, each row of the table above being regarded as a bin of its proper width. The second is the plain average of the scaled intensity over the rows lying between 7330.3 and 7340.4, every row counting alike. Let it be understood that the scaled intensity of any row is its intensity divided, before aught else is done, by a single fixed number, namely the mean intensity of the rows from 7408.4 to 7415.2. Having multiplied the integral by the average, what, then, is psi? 5.1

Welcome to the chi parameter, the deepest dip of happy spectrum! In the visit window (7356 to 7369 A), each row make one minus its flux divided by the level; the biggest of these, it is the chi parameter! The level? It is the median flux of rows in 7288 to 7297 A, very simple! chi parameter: 0.012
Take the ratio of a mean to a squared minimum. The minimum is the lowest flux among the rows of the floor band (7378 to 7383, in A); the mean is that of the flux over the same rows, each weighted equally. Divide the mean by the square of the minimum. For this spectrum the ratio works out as 0.247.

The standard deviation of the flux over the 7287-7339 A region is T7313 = 0.26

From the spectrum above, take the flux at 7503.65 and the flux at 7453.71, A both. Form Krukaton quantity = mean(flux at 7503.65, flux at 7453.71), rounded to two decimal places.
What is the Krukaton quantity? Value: 4.51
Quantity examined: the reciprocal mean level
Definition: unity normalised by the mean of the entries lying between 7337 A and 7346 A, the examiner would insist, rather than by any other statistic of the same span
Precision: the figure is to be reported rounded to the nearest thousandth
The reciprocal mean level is 0.212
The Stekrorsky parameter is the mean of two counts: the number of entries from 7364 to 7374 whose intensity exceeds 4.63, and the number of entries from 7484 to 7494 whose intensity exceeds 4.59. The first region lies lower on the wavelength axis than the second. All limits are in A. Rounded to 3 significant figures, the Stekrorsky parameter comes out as 2.00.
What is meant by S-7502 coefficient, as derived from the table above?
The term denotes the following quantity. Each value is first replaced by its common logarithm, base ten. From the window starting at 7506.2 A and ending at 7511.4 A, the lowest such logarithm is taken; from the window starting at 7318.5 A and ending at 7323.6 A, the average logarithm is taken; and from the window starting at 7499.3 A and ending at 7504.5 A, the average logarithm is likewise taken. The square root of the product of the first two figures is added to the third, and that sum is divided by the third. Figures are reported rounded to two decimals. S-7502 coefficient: 2.00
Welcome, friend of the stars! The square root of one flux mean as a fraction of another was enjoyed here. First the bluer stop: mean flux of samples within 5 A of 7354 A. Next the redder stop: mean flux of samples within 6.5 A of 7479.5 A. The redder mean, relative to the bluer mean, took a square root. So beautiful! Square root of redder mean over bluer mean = 0.98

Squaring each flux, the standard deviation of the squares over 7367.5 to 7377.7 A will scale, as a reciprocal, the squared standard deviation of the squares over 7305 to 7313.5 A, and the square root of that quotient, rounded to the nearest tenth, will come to 1.0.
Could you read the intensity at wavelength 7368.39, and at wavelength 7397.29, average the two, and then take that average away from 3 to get -1.44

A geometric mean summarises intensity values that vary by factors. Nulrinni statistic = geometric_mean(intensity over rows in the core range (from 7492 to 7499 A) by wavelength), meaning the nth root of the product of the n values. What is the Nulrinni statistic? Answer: 4.37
